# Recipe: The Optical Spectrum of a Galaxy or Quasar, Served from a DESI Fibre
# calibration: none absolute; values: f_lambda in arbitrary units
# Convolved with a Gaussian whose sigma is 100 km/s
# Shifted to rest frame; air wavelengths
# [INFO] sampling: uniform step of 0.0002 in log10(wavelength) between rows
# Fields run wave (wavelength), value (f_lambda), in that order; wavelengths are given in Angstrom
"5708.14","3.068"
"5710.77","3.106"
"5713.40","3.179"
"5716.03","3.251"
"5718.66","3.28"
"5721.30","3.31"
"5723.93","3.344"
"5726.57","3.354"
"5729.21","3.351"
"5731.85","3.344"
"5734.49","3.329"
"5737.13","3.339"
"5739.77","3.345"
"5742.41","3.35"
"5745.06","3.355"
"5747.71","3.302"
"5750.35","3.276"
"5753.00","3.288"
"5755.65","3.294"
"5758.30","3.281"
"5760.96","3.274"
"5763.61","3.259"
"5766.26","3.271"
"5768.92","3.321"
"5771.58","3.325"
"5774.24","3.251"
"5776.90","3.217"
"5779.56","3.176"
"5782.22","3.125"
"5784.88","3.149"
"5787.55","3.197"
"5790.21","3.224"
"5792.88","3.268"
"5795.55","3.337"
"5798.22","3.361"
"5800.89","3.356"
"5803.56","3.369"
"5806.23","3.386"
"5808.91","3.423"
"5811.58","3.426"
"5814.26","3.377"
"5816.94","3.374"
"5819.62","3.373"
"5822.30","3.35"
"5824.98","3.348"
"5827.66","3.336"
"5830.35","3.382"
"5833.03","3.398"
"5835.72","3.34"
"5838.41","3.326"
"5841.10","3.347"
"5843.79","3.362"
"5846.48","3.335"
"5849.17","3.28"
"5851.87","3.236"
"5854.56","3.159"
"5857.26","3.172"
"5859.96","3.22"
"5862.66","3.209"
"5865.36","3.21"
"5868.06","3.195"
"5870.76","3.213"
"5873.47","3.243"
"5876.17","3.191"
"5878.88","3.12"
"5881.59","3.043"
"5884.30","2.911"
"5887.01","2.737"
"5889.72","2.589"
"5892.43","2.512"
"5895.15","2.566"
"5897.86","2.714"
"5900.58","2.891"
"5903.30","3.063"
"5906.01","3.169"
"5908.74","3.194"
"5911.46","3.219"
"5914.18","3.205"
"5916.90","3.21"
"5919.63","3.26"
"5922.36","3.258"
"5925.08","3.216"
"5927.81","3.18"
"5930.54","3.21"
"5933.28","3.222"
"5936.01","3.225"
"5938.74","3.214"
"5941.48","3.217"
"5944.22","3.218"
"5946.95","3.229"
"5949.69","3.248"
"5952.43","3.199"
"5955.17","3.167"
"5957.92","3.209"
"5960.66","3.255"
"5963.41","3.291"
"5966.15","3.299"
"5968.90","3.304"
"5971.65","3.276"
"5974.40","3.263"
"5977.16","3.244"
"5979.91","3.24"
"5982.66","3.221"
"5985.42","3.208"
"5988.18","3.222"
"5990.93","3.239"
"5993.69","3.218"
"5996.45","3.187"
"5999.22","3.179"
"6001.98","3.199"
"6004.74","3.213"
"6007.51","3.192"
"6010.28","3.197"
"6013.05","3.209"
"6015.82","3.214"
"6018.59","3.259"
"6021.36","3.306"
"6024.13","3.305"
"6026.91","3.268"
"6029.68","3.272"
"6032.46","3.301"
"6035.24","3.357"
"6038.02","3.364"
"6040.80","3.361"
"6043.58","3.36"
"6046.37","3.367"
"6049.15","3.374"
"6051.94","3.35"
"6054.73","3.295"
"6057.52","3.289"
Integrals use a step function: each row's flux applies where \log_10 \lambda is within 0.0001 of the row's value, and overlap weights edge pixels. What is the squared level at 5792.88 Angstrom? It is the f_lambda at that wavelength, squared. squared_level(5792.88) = 10.7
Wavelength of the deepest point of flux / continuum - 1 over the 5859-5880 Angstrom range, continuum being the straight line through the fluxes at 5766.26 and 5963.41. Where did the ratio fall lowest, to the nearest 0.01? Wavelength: 5878.88 Angstrom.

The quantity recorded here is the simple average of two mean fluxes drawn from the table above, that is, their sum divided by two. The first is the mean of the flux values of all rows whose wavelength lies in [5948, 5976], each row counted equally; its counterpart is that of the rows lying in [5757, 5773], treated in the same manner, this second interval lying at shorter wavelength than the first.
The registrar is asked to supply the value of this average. 3.27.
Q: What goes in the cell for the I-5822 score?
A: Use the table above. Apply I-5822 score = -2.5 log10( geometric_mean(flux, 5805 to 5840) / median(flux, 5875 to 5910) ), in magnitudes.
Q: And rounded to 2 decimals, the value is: -0.16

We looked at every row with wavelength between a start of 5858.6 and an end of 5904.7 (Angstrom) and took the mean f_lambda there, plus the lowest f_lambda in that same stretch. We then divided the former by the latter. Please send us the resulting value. 1.19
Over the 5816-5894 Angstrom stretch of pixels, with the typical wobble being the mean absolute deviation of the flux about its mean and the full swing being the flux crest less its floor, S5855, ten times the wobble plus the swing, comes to 2.5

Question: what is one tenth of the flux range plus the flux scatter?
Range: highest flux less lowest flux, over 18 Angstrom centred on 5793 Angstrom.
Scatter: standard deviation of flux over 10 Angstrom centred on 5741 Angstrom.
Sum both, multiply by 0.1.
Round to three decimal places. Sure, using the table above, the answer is 0.022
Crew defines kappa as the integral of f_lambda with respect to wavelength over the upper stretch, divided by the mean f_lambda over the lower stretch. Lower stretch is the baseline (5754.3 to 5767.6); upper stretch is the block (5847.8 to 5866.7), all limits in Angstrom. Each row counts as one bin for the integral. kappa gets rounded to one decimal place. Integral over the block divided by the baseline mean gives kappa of 18.5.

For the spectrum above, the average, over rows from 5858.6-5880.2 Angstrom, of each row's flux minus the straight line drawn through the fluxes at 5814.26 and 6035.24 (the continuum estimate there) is -0.172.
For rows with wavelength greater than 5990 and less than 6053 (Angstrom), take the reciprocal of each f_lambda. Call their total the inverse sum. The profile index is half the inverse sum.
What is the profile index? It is 3.51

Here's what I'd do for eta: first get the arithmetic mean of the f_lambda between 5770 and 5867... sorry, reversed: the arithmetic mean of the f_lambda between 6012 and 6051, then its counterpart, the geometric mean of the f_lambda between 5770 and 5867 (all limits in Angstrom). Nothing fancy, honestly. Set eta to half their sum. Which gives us 3.30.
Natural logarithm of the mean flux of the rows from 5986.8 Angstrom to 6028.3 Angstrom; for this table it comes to 1.17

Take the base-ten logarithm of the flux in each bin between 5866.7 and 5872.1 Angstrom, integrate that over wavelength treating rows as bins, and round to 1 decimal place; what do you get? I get 2.7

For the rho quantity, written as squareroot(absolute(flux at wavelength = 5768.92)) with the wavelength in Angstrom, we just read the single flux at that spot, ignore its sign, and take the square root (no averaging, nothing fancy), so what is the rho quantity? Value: 1.82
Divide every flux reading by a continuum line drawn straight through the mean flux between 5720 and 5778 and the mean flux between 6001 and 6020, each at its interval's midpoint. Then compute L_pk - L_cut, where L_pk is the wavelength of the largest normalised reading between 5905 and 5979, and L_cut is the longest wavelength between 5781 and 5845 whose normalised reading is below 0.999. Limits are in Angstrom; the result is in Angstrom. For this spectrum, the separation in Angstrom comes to 176.0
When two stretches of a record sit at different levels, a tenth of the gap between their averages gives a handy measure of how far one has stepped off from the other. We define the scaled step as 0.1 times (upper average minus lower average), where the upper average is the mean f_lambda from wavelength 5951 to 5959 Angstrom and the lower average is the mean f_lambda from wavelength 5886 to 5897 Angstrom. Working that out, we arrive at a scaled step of 0.059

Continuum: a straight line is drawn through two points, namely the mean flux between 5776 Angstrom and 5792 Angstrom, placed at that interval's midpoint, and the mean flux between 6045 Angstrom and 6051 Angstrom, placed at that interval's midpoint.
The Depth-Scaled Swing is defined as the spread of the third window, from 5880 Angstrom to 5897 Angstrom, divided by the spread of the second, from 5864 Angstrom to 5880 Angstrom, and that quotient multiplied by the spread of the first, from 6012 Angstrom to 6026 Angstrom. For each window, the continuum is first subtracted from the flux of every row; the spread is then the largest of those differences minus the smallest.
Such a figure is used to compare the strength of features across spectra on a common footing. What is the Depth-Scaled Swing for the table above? 0.39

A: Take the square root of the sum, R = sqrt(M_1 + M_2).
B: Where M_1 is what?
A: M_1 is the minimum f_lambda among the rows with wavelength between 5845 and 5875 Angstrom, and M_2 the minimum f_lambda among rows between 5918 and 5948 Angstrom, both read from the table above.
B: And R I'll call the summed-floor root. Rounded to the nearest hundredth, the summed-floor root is 2.52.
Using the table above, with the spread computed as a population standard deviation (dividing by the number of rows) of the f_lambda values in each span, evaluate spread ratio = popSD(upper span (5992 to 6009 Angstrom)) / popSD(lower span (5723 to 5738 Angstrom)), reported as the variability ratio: 1.7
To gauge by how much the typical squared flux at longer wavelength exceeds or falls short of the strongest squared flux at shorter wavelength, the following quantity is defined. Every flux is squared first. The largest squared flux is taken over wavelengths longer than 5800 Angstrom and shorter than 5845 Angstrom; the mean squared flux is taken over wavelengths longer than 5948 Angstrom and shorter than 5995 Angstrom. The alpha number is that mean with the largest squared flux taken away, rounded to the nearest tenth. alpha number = -1.2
